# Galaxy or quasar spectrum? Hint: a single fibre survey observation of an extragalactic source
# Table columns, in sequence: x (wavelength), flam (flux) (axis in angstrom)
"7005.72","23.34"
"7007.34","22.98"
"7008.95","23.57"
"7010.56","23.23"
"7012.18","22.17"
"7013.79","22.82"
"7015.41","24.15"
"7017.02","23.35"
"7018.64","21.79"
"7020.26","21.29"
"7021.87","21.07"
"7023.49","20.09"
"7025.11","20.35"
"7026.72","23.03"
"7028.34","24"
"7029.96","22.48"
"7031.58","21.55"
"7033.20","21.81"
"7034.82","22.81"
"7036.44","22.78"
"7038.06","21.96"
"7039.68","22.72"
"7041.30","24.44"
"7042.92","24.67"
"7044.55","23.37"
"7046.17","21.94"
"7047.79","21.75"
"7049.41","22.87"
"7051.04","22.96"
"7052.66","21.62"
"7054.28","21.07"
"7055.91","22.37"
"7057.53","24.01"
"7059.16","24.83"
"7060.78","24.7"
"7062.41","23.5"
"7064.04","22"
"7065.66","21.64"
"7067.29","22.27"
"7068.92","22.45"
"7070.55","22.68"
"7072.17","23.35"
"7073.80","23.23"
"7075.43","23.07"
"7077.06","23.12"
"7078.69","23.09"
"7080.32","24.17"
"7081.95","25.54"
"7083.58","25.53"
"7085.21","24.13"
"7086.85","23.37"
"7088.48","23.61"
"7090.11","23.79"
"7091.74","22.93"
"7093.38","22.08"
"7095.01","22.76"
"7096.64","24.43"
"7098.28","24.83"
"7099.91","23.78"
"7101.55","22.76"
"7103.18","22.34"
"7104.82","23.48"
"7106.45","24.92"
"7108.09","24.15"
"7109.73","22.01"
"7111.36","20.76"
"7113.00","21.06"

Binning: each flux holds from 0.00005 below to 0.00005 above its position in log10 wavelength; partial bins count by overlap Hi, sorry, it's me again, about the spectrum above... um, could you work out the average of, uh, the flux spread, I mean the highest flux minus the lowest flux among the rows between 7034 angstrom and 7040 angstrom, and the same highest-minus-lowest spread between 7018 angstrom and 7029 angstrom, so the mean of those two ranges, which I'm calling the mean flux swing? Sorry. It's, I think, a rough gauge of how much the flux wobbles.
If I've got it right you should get 2.4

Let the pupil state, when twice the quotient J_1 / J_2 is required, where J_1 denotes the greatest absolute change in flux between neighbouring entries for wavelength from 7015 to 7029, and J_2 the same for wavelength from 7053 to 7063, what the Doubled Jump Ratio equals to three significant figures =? 3.27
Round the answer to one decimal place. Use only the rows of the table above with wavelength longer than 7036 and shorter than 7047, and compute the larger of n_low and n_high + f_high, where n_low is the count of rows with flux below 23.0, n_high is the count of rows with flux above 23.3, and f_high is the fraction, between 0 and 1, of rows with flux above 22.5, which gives 4.0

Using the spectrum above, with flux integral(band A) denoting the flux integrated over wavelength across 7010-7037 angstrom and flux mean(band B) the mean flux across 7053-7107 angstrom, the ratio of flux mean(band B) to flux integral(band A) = 0.04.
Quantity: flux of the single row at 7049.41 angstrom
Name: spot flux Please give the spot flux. 22.87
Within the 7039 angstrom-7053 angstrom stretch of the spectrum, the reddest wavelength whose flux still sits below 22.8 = 7052.66 angstrom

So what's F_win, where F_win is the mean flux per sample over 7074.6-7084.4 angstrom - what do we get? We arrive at 24.1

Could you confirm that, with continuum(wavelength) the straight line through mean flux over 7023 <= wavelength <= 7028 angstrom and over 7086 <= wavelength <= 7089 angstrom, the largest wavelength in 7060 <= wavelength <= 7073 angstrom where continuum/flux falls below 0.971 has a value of 7062.41 angstrom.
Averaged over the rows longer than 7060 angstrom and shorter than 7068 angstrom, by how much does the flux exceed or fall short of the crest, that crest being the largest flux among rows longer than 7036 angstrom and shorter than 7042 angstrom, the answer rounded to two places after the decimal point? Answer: -1.62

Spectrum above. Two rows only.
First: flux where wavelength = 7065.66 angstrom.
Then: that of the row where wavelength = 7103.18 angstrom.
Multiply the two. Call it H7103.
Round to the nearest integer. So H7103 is 483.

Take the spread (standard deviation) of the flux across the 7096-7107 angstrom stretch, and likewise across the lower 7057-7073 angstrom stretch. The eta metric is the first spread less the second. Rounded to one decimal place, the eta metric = -0.1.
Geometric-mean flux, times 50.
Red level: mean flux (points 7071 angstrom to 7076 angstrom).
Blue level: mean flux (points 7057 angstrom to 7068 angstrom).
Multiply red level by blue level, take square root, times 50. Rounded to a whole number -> 1162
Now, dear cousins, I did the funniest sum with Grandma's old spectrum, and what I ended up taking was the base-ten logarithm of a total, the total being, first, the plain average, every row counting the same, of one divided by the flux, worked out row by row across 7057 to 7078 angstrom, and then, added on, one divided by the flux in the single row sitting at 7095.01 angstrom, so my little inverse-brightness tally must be -1.06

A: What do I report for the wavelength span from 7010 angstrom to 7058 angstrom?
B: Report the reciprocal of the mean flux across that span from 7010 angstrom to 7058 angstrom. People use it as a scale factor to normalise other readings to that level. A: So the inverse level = 0.0445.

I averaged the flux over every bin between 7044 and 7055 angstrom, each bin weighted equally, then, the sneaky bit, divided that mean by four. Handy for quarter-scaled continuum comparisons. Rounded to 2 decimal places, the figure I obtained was 5.56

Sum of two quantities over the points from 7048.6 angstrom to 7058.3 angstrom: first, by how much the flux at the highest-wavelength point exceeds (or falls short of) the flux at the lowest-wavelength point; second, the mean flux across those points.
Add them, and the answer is 24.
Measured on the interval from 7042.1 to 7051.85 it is 21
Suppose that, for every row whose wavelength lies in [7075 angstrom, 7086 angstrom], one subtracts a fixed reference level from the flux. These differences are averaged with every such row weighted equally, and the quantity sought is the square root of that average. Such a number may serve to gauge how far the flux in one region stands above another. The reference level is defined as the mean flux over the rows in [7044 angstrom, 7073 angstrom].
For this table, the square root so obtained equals 1.2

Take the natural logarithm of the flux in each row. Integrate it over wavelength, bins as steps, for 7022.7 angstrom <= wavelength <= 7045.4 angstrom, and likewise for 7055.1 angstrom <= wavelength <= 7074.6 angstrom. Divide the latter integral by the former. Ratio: 0.87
